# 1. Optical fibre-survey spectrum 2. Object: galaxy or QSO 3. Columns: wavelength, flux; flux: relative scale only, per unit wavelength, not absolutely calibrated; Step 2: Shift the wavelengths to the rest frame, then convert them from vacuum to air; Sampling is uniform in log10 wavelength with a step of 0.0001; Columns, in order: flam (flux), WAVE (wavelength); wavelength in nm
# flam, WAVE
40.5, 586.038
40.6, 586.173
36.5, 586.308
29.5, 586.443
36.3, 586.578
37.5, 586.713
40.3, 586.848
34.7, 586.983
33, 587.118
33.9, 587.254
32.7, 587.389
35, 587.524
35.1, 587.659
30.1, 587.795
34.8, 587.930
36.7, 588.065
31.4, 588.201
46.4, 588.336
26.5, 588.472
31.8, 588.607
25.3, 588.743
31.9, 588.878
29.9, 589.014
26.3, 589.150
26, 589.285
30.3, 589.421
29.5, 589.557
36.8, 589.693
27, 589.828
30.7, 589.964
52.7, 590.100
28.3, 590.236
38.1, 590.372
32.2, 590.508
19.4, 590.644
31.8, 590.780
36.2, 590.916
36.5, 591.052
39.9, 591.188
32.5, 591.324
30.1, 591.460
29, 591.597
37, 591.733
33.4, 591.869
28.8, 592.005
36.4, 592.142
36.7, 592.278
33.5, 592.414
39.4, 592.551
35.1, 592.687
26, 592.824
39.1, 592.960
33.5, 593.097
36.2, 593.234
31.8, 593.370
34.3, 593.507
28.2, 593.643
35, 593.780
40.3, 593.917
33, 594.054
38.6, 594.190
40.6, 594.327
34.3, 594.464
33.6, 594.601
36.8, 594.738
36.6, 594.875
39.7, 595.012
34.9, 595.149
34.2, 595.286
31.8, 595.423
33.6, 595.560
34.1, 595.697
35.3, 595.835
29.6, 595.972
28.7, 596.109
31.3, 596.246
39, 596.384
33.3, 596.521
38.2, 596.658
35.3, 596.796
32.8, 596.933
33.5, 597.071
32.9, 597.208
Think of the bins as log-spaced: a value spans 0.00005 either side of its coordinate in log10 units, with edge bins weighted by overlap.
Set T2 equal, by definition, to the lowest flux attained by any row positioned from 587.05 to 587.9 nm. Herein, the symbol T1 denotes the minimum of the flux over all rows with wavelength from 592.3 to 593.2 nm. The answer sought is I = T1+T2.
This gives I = 56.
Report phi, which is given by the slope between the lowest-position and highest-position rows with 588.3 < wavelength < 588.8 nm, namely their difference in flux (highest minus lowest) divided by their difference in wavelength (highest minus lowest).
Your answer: -52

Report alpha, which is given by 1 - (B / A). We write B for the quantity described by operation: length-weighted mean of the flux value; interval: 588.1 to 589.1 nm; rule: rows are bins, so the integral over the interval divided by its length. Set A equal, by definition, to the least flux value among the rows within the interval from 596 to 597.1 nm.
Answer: -0.11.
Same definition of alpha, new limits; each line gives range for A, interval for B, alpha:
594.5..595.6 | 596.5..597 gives -0.10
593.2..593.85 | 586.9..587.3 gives -0.21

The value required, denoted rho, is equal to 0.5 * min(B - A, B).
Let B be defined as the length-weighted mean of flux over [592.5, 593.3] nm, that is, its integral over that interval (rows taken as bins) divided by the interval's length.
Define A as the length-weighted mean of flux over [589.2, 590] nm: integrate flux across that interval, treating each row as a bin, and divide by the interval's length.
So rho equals 2.4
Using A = 30.0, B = 34.8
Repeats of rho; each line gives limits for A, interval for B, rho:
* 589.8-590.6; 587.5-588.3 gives -0.2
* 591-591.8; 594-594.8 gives 1.1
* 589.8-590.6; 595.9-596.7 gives -0.8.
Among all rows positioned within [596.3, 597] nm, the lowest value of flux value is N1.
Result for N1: 32.8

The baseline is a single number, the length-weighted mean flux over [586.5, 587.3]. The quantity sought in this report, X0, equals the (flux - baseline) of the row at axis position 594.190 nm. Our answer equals 2.7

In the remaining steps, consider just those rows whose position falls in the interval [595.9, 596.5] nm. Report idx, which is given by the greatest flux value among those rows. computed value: 39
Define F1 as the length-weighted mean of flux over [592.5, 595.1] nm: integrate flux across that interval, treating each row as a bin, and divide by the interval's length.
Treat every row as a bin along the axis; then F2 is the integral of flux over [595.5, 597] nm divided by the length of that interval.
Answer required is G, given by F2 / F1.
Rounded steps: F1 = 35.3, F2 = 33.7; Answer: 0.95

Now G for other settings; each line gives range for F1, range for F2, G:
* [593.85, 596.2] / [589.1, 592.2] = 0.93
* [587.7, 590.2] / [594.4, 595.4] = 1.10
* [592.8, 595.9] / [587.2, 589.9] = 0.91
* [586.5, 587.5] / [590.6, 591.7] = 0.91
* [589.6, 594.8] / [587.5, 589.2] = 0.95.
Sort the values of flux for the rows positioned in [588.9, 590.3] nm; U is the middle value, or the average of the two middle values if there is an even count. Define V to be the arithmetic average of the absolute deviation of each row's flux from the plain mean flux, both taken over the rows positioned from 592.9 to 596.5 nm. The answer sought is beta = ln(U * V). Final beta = 4.4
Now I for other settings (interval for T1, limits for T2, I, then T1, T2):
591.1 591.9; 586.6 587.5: 62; 29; 32.7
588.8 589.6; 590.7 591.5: 56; 26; 30.1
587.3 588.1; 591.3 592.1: 59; 30.1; 28.8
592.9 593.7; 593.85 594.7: 61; 28.2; 33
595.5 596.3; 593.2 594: 57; 28.7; 28.2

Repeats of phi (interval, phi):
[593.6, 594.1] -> 12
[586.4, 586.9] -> 27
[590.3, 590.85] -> -15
